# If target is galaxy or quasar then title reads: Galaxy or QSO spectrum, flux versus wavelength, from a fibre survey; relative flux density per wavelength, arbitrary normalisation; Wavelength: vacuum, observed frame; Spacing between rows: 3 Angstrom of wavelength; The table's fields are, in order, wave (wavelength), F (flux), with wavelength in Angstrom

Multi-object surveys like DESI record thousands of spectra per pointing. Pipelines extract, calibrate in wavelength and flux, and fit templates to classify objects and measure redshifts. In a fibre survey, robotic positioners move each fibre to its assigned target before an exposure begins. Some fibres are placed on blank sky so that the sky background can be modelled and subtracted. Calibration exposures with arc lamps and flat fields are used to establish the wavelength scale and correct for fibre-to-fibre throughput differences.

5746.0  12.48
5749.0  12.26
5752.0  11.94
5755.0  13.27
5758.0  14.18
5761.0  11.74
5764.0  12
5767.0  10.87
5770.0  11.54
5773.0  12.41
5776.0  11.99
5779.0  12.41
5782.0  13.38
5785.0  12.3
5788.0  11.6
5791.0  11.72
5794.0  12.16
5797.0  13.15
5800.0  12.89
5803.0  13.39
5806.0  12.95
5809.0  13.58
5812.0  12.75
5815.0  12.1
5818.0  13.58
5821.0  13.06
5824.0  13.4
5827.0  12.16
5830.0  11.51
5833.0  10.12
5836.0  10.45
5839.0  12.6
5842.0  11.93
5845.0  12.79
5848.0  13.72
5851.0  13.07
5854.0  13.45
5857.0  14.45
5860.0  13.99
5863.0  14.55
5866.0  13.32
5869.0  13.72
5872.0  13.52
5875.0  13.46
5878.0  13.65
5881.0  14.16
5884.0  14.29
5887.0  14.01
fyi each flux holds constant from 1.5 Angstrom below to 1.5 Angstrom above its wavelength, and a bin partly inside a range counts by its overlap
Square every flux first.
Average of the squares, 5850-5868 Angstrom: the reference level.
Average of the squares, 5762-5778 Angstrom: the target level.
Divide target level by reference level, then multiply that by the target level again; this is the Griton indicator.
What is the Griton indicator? 101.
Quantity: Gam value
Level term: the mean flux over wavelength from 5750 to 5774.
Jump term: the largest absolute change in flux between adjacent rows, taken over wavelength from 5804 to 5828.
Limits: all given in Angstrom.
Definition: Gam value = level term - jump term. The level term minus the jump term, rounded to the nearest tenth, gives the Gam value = 10.8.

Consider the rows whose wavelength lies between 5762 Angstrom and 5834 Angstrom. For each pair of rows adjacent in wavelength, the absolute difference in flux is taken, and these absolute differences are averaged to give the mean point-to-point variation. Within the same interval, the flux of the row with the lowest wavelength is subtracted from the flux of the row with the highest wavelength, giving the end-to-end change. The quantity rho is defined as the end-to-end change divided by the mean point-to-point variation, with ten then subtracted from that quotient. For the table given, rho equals -12.6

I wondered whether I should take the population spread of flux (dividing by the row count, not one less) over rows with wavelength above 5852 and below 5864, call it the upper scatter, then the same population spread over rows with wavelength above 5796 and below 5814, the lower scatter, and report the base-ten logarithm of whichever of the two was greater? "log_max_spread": -0.36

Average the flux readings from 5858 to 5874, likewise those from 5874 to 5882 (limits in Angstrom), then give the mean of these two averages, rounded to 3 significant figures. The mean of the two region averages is 13.8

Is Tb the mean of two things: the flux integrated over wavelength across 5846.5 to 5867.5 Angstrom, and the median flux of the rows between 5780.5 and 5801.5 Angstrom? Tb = 151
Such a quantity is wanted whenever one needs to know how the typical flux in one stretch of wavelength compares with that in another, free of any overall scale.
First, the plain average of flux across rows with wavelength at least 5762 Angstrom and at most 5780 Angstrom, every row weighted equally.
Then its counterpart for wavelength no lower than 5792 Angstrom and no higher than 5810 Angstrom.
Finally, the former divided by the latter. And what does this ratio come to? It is 0.91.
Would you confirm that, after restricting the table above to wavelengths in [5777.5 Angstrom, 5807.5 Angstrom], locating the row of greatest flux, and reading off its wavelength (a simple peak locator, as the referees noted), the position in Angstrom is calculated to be 5803.0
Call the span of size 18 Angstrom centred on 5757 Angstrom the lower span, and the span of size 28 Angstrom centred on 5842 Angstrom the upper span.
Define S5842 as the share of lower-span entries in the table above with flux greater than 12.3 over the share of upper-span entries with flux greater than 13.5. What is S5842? 3.0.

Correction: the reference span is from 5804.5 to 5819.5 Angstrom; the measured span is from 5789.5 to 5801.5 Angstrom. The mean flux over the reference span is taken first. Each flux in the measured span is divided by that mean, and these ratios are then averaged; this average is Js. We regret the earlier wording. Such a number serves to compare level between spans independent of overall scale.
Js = 0.96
